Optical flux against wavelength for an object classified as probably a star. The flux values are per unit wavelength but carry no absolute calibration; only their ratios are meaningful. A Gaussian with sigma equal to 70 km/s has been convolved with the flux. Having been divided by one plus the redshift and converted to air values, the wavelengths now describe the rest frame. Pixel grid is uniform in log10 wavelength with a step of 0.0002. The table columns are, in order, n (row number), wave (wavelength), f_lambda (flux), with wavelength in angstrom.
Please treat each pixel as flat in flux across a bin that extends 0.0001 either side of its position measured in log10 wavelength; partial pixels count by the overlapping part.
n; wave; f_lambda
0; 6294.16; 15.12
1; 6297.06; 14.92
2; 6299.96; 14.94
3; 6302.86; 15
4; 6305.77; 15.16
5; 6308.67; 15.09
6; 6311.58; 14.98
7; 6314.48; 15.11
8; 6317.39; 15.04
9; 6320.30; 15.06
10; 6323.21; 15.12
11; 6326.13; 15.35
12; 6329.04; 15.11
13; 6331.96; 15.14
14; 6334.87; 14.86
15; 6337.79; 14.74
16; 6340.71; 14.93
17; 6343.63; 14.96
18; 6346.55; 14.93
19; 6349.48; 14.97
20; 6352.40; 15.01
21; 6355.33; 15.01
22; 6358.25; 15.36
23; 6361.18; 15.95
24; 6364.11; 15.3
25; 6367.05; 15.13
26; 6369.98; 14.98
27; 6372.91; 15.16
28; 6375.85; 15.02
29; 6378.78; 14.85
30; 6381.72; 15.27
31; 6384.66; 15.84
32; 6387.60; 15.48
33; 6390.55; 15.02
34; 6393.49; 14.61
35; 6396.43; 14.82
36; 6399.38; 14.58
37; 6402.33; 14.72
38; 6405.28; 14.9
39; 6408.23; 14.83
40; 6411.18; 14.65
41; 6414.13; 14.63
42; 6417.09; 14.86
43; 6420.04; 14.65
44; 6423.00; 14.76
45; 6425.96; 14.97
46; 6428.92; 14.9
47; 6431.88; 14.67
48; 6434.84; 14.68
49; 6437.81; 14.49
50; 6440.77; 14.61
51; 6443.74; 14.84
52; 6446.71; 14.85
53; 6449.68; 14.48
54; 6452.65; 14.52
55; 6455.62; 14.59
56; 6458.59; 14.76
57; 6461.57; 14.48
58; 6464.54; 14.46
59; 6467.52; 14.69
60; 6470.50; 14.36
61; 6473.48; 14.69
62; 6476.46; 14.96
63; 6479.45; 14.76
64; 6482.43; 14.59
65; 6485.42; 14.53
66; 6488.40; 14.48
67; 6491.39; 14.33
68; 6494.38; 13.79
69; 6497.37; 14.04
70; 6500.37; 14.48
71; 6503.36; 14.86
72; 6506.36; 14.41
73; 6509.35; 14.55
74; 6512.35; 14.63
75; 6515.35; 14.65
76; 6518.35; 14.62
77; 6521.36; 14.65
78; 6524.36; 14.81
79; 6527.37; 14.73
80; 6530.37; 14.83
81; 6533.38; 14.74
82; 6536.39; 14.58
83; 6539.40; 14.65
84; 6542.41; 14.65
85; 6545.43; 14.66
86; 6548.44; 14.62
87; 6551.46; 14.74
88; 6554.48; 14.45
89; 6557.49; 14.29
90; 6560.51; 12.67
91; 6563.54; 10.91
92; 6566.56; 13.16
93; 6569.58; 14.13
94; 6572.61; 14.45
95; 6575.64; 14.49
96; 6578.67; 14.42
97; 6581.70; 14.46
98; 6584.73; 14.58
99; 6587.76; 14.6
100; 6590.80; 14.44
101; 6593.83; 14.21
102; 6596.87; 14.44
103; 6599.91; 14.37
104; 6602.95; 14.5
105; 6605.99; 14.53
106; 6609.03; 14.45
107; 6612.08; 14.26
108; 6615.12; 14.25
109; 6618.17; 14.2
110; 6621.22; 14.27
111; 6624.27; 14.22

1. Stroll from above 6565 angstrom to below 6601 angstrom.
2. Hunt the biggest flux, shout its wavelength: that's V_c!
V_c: 6587.76 angstrom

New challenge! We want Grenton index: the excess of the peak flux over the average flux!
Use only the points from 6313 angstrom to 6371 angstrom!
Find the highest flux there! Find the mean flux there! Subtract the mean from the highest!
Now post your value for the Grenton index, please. 0.85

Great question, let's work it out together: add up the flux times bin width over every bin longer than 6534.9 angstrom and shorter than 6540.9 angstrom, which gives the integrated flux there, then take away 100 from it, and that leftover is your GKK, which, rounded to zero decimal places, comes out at -12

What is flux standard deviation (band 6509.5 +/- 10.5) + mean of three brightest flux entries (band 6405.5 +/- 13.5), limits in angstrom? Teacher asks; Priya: 15.0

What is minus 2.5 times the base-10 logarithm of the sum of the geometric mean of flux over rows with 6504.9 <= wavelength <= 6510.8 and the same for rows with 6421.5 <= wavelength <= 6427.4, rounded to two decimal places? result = -3.67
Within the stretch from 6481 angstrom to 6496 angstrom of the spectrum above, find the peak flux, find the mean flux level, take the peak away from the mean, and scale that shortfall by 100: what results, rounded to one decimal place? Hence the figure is -24.6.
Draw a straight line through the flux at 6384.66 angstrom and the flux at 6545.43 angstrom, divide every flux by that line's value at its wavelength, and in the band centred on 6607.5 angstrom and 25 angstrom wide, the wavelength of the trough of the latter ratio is 6618.17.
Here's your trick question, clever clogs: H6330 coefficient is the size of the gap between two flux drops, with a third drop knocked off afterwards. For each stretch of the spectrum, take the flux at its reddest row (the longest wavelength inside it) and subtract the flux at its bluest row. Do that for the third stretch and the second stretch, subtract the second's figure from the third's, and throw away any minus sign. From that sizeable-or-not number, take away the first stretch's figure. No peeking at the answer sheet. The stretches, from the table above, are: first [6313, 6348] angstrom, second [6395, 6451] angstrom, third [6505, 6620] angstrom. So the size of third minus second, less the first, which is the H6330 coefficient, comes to 0.31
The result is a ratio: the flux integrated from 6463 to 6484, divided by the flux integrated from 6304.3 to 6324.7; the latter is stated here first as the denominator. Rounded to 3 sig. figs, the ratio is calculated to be 1.00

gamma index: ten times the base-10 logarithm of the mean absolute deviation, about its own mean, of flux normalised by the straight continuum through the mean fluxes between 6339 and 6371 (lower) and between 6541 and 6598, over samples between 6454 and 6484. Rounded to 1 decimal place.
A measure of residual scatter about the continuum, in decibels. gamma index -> -19.8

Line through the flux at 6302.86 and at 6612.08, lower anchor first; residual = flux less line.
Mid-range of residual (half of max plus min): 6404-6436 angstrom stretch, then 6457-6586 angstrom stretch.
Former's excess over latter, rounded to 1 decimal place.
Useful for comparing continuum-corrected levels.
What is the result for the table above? 1.6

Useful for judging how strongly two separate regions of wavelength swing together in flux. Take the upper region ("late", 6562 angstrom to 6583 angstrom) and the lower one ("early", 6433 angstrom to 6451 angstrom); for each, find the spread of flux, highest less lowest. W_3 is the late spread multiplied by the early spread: 1.3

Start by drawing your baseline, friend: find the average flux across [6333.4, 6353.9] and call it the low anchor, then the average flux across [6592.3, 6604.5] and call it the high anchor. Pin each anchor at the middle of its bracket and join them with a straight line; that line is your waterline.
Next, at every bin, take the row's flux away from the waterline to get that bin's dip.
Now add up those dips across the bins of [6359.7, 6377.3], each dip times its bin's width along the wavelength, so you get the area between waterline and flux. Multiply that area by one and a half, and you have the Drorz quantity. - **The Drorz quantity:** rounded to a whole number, -10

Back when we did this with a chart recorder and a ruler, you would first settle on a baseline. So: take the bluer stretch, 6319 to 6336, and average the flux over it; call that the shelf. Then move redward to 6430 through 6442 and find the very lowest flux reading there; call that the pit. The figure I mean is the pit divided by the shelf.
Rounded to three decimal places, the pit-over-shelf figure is 0.959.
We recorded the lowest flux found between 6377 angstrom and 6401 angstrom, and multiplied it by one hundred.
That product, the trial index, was 1458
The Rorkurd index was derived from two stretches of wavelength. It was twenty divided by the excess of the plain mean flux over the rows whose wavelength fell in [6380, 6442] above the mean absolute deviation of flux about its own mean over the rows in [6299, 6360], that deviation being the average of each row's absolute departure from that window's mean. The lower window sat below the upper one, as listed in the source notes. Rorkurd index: 1.36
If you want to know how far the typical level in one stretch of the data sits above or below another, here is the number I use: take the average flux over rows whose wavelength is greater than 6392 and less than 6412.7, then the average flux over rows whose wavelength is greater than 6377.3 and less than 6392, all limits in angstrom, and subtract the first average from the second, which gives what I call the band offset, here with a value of 0.6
